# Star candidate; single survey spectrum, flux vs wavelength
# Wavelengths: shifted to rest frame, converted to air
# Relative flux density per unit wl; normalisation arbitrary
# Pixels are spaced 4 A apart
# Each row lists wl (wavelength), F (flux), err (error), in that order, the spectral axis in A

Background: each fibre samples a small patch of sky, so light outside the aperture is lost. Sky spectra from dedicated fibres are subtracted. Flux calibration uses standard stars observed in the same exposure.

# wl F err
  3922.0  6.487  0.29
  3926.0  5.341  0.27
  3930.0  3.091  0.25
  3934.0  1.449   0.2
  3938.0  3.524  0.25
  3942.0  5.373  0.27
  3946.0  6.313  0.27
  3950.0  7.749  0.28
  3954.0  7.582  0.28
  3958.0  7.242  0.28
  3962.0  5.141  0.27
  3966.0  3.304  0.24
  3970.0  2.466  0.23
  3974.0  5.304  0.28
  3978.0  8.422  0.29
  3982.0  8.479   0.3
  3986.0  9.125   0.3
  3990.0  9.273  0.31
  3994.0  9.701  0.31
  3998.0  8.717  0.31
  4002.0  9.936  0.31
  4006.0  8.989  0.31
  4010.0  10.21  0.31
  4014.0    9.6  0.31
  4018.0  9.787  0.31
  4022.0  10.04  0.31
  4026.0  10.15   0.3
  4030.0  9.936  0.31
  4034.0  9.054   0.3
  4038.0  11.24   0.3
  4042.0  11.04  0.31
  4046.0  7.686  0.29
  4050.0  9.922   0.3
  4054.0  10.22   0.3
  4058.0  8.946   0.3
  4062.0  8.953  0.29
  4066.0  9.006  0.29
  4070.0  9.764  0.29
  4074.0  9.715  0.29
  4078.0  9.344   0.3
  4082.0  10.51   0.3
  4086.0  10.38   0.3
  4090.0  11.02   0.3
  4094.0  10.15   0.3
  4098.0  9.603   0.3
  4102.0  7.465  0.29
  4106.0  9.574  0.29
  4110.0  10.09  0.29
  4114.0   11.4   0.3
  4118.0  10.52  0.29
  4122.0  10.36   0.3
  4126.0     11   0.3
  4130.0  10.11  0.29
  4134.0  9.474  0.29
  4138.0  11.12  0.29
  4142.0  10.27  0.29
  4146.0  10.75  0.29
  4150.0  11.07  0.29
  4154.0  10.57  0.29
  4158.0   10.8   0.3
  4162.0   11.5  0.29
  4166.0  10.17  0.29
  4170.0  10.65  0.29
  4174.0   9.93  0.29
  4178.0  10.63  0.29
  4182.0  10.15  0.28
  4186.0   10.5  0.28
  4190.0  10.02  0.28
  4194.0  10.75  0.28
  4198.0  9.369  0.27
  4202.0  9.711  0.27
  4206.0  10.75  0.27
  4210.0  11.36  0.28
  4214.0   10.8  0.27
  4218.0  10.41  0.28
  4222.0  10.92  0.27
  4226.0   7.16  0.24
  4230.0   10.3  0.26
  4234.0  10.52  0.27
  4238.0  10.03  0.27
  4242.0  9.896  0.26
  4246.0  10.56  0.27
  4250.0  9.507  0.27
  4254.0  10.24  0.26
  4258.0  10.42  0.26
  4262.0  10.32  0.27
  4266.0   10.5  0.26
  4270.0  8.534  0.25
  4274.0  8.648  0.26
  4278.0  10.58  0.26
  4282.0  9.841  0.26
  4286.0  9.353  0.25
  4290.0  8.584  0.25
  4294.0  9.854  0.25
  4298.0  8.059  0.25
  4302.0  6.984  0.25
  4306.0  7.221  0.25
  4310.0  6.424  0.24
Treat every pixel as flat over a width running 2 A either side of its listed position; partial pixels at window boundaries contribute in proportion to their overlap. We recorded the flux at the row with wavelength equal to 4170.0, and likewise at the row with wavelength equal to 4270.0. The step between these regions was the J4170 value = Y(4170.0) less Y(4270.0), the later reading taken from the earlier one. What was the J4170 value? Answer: 2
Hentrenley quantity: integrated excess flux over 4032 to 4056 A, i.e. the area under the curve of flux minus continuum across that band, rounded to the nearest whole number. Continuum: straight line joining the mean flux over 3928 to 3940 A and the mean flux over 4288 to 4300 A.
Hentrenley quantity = 127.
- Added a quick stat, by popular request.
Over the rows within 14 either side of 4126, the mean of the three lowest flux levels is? 10.0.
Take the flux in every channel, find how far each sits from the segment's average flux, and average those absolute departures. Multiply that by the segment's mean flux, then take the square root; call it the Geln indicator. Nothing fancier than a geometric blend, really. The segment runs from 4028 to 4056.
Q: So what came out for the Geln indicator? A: 2.9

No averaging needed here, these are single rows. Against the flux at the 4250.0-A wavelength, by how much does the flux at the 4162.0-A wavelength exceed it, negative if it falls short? 2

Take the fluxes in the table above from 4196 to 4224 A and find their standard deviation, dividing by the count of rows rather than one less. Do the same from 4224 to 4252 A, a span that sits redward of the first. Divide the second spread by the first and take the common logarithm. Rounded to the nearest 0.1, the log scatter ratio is 0.2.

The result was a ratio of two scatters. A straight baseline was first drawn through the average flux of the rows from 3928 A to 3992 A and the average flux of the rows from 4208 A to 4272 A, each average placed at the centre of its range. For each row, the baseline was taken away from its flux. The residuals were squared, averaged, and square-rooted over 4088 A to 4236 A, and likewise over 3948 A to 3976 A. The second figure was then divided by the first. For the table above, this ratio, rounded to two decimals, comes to 1.18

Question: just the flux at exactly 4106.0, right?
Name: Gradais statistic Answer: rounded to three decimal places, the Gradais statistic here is 9.574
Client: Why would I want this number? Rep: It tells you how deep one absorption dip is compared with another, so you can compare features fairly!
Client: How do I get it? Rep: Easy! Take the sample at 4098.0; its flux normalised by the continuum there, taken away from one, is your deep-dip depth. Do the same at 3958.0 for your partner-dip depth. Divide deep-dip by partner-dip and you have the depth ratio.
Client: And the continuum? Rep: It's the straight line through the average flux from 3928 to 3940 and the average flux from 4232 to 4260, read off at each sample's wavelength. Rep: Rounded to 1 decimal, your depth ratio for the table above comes 0.4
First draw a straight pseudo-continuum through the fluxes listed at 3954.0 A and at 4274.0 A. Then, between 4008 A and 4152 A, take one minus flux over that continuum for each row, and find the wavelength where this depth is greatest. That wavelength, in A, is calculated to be 4102.0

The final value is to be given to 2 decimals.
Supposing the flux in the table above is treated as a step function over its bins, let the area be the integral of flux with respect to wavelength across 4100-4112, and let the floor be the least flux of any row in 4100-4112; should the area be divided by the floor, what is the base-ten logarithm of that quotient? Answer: 1.16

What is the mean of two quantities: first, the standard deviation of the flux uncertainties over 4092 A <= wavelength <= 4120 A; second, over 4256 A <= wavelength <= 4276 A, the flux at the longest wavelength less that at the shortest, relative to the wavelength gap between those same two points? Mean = -0.053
